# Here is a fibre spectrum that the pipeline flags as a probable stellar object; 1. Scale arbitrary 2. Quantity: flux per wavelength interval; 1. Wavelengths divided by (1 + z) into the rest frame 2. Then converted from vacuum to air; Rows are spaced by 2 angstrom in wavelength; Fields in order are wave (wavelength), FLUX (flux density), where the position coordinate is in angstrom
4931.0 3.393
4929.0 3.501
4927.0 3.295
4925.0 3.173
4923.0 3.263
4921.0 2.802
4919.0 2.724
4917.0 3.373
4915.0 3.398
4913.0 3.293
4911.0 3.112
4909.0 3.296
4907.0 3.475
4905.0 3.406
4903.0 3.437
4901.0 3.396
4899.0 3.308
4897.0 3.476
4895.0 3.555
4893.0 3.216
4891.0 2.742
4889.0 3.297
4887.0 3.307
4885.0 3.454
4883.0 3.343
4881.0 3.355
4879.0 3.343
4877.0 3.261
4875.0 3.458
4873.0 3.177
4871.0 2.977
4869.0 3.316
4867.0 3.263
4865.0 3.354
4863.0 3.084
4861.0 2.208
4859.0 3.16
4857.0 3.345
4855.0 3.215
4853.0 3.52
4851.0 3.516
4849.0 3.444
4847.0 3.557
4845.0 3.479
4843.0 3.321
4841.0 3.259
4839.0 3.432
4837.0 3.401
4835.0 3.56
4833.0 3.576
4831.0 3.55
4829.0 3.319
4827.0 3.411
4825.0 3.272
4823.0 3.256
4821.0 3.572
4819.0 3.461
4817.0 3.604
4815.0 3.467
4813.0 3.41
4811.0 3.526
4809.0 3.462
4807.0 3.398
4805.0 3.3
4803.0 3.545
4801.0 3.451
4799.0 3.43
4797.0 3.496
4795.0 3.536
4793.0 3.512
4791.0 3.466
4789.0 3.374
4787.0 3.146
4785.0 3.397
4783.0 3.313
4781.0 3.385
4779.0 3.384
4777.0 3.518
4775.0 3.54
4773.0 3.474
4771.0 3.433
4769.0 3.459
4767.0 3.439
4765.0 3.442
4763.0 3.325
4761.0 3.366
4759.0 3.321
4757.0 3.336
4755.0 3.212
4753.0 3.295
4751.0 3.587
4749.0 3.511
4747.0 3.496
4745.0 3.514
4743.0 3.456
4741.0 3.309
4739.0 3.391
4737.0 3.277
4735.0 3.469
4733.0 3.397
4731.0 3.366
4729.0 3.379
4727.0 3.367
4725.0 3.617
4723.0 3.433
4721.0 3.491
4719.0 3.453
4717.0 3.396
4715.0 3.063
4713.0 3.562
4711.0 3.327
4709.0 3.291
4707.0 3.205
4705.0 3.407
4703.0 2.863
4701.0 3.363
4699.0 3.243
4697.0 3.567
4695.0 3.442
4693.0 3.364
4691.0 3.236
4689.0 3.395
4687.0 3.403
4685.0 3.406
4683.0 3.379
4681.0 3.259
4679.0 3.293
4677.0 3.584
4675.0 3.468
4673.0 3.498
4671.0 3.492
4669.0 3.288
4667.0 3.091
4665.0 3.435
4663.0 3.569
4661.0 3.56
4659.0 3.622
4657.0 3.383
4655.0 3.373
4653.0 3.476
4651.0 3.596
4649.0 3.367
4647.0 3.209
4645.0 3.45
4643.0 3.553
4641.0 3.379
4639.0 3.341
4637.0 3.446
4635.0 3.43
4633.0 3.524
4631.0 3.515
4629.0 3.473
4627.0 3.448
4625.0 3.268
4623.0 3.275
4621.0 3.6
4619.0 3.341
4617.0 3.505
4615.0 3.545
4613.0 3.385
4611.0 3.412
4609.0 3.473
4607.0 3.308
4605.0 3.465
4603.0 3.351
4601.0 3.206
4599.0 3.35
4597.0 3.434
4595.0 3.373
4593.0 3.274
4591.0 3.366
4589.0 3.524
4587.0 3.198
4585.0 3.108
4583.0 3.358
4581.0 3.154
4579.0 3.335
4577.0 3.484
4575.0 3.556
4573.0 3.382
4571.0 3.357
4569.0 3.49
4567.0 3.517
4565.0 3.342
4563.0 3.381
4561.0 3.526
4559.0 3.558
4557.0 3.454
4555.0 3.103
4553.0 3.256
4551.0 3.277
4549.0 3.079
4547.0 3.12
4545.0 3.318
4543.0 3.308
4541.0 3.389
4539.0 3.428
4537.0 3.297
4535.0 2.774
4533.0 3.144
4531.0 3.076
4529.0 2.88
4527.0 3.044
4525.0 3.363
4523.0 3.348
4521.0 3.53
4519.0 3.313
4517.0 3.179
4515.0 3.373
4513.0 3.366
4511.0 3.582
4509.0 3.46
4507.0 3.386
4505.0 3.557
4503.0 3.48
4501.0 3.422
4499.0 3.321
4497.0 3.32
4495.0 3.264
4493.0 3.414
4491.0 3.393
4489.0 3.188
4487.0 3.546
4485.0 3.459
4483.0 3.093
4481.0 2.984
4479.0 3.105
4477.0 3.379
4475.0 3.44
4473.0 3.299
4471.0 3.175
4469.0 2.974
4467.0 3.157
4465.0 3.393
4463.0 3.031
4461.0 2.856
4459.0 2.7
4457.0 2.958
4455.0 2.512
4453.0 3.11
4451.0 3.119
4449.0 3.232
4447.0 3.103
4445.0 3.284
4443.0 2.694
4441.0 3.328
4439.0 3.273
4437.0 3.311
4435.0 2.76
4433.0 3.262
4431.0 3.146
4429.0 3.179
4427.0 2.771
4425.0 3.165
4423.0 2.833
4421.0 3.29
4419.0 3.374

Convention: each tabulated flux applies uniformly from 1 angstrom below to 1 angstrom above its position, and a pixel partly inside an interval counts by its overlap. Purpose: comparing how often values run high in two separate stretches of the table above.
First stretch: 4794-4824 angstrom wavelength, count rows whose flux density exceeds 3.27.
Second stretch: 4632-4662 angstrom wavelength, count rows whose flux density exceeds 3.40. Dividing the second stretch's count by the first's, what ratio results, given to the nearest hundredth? 0.64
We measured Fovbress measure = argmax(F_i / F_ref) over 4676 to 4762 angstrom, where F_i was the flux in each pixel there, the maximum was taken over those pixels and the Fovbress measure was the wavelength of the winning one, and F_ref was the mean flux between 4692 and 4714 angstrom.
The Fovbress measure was 4725.0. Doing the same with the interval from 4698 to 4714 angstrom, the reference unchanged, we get 4713.0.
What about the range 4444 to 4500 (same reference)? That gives 4487.0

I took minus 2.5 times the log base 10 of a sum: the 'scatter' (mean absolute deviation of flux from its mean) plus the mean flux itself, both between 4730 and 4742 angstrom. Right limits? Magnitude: -1.33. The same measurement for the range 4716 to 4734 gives -1.36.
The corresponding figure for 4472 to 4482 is -1.33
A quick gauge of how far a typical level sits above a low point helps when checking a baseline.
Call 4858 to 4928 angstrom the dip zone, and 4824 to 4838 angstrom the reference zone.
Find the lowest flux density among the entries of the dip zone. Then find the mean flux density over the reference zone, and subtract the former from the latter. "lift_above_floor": 1.2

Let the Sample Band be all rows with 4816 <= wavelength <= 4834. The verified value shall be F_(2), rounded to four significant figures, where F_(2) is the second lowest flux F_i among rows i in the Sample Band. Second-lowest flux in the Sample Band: 3.272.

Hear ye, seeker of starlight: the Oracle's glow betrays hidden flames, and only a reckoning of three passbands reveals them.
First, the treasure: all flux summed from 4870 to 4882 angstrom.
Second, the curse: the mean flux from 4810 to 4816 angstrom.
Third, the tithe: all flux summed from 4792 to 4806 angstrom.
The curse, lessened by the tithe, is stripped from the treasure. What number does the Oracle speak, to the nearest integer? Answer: 40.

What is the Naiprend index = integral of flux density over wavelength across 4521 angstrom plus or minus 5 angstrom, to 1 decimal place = 33.5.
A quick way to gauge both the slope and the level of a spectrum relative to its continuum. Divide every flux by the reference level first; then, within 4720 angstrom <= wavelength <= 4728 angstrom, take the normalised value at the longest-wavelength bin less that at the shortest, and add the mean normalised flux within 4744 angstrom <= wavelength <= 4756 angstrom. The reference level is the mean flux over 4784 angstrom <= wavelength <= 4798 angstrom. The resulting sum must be 0.97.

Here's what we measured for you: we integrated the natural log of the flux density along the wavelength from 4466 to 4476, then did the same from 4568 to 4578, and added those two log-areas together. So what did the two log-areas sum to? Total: 24.0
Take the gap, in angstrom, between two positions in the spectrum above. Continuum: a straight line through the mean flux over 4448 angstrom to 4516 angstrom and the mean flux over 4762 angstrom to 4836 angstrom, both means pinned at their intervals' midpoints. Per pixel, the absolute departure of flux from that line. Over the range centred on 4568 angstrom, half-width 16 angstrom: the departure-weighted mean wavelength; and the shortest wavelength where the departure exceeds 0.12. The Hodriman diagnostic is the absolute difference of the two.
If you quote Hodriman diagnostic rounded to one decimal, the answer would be 12.1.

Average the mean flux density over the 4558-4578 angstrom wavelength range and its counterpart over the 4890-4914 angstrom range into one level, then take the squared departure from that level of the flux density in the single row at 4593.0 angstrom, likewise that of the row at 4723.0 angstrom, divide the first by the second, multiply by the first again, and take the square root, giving 0.25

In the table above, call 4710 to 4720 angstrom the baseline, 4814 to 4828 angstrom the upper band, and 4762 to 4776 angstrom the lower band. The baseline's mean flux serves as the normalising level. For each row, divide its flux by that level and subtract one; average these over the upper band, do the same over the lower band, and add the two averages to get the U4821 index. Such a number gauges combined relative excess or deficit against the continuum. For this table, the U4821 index 0.047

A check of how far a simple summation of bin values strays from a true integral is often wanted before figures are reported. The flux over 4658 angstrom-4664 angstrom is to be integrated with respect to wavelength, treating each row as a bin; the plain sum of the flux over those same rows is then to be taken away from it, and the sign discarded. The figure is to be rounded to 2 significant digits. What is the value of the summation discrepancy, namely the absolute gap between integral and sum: 11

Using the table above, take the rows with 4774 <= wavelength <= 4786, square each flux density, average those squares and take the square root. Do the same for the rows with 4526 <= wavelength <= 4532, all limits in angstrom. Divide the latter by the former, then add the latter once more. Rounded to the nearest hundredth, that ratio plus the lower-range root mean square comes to 3.88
